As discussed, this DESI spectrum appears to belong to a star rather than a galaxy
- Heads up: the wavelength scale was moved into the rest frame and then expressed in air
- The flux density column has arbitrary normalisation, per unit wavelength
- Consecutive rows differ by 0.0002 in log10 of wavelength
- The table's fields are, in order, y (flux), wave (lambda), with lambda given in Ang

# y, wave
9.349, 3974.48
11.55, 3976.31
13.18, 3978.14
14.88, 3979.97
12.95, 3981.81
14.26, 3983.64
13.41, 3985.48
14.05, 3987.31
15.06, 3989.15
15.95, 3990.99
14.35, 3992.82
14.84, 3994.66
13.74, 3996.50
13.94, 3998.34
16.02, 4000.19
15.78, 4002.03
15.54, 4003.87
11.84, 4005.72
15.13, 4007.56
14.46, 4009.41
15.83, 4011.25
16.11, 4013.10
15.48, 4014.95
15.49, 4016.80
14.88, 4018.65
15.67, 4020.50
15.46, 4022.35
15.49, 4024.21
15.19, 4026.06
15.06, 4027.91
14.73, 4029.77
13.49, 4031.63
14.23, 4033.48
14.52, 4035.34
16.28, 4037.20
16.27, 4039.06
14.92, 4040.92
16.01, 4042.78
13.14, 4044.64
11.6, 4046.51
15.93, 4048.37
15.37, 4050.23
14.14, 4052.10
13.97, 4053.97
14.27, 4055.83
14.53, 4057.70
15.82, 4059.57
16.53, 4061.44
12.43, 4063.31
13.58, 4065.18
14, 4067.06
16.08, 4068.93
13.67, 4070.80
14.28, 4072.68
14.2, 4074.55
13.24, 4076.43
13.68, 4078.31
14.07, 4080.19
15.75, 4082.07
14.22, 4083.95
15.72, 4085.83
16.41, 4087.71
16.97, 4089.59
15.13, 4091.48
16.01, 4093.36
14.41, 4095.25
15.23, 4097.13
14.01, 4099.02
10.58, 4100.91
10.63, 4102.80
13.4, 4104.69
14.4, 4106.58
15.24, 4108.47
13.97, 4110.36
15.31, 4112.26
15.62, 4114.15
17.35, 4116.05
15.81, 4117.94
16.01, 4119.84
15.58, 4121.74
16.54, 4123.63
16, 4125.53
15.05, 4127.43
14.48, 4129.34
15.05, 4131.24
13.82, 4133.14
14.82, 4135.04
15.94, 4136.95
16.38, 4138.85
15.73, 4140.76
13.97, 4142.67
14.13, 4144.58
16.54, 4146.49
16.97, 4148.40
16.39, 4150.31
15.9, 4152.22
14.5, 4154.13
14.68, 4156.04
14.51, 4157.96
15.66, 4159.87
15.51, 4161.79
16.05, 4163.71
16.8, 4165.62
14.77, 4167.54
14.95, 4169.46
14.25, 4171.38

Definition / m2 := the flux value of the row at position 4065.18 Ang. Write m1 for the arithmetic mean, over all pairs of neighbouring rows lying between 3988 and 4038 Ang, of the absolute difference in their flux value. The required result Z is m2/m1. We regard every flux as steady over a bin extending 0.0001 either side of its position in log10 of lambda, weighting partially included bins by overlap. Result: 15.2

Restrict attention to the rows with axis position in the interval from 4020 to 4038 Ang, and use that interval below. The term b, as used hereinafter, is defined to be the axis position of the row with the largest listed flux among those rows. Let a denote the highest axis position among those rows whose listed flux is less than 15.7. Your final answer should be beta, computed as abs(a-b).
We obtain 1.9 Ang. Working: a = 4035.34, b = 4037.20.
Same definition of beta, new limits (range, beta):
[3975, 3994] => 1.8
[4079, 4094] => 1.9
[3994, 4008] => 7.4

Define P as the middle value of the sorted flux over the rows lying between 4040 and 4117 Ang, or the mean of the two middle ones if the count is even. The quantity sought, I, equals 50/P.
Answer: 3.47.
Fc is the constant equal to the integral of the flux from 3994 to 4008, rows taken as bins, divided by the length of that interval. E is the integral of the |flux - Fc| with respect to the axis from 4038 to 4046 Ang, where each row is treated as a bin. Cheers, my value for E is 10.6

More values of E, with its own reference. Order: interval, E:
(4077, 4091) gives 16.4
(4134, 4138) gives 3.3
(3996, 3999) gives 2.2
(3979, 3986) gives 5.9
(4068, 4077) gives 7.8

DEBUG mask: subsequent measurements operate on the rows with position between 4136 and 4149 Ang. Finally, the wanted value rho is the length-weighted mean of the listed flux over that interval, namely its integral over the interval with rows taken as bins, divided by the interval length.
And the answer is 15.6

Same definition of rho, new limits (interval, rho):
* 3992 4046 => 14.9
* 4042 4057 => 14.3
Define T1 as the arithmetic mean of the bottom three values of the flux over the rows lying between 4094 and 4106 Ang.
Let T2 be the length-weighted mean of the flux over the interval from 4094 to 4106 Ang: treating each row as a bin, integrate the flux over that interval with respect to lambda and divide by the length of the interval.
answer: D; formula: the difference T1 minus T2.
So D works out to -1.6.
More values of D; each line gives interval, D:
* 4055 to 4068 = -1.1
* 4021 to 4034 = -0.7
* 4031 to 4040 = -0.9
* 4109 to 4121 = -0.7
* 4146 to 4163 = -1.0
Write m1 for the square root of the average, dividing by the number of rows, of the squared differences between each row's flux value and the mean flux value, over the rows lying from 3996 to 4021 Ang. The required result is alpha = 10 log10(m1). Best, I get 0.5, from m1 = 1.13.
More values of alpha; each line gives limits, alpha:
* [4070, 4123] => 1.9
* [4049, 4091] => 0.7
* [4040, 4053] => 1.7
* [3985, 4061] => 0.4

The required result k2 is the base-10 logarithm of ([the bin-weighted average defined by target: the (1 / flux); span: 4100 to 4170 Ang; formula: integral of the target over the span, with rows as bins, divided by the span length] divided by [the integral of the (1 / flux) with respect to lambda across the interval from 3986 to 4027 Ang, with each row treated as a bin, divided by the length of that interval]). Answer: -0.001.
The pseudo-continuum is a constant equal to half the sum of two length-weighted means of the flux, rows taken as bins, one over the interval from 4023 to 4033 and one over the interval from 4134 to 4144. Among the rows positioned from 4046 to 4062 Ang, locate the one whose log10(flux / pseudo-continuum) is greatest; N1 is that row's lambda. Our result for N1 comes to 4061.44 Ang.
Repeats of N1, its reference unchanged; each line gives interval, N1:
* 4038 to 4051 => 4039.06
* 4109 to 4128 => 4116.05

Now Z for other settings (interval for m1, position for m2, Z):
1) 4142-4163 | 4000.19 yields 22.5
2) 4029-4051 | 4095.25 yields 10.0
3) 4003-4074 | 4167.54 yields 12.8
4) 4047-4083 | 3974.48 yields 8.9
